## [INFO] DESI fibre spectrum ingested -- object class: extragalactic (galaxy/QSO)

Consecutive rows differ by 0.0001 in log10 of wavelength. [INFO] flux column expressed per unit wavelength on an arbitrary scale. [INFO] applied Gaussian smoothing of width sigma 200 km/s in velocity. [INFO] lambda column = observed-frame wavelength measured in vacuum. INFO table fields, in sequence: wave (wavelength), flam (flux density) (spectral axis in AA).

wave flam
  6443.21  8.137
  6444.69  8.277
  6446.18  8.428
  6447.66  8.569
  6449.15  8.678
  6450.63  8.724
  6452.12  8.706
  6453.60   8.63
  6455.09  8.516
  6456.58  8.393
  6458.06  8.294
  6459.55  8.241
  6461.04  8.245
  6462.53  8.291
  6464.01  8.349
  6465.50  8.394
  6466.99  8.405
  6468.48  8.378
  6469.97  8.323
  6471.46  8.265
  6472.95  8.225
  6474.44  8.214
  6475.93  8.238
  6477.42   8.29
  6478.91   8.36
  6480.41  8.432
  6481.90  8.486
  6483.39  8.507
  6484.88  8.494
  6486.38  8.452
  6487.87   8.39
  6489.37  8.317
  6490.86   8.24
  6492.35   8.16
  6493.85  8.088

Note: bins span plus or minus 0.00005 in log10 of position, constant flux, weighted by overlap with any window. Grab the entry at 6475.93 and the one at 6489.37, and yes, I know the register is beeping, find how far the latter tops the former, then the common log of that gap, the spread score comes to -1.1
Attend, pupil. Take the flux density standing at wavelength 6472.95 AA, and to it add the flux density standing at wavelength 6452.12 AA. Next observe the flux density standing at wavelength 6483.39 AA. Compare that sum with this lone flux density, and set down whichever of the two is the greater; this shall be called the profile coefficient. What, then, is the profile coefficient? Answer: 16.9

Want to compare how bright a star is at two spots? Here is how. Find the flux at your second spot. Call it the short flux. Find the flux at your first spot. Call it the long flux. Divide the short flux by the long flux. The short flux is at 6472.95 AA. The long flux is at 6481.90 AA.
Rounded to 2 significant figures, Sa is 0.97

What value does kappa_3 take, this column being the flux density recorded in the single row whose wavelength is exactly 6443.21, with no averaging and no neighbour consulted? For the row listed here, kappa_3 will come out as 8.137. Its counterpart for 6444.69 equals 8.277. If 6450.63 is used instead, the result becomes 8.724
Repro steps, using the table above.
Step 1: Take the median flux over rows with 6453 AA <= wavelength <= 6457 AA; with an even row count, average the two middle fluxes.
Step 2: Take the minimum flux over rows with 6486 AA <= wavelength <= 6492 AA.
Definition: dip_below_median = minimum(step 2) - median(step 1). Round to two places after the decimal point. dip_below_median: -0.28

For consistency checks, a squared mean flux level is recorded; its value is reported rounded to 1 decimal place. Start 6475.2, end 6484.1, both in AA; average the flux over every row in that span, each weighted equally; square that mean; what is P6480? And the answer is 70.3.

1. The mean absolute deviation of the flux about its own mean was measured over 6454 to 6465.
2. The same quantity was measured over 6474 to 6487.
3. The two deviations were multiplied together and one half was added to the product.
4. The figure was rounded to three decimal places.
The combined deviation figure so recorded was 0.507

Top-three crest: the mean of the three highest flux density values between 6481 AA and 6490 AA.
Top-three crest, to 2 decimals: 8.50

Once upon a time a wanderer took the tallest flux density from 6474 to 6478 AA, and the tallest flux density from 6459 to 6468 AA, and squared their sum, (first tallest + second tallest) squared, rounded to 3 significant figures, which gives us 279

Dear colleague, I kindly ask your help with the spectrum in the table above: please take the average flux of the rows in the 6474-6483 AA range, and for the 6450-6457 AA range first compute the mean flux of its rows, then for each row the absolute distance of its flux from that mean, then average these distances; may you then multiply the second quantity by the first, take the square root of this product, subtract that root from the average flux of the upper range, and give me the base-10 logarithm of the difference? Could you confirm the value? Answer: 0.868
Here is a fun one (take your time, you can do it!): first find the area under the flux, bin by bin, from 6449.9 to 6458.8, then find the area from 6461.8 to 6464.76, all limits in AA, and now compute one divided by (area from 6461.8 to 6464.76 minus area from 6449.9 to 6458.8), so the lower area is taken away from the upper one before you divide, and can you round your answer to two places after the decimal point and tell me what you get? -0.02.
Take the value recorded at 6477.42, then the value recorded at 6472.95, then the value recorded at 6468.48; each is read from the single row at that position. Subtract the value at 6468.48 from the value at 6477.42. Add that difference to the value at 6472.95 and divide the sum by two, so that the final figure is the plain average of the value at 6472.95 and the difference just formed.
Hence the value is 4.07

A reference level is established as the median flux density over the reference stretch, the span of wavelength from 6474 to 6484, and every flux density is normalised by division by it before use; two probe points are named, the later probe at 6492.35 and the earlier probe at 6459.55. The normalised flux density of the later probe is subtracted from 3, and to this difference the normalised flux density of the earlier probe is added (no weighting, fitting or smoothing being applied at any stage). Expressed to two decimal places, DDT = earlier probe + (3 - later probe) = 3.01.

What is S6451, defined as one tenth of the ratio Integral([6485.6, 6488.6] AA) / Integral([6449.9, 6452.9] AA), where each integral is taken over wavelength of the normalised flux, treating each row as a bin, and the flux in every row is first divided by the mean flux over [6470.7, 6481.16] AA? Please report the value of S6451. 0.097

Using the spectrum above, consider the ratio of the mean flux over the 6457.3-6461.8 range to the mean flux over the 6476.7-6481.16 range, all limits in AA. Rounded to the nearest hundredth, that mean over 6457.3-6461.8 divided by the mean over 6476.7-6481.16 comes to 0.99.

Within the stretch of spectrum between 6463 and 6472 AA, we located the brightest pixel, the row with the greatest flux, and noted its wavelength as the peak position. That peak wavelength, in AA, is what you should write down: 6466.99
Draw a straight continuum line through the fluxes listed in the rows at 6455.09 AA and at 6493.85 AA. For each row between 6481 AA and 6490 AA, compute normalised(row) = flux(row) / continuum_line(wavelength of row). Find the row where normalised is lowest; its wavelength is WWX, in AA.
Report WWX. 6489.37 AA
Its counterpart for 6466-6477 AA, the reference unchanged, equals 6472.95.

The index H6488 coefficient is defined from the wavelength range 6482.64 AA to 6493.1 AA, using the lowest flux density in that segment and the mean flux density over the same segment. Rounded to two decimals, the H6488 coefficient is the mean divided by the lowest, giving 1.03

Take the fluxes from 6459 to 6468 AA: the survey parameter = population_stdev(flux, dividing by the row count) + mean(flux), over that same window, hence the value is 8.4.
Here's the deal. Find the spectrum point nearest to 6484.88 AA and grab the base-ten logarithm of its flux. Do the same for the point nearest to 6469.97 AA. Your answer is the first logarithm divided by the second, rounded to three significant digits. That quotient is 1.01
